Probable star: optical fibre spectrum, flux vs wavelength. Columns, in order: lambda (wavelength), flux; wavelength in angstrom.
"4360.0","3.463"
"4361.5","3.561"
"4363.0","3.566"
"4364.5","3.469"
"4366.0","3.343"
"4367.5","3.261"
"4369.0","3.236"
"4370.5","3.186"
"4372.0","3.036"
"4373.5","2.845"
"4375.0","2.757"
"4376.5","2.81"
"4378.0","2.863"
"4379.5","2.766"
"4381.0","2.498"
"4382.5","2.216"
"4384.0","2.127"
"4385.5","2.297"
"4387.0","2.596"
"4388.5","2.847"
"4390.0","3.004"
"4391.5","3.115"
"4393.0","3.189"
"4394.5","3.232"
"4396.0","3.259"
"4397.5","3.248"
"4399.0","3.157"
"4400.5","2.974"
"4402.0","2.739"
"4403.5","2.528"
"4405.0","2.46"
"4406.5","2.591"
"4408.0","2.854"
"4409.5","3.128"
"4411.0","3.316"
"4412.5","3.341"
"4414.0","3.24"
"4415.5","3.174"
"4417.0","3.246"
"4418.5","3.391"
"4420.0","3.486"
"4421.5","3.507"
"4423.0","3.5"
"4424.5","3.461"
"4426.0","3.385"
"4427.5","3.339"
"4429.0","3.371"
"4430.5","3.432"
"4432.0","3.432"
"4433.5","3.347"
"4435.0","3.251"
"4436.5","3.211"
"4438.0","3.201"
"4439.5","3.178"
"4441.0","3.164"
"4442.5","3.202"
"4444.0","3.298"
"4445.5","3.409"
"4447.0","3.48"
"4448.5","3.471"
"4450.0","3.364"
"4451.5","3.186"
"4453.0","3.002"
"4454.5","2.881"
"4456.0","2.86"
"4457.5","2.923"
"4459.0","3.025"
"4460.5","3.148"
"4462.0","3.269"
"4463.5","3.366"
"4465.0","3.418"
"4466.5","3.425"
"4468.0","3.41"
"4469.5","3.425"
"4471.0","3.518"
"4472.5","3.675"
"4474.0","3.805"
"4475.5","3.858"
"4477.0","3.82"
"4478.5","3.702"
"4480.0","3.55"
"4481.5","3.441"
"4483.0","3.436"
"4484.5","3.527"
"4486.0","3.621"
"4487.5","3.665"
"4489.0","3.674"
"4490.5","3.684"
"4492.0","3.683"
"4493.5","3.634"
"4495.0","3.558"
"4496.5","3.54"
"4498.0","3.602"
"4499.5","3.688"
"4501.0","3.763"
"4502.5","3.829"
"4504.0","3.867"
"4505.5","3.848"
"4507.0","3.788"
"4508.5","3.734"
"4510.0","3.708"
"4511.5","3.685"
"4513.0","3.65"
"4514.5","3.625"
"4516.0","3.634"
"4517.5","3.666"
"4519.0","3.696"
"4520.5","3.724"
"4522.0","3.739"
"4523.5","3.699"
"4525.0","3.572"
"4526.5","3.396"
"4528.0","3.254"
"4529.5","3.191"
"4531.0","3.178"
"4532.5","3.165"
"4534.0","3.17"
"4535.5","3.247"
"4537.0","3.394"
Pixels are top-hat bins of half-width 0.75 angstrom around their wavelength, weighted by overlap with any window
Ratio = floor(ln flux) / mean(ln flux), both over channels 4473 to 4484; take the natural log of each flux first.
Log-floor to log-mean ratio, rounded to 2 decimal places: 0.95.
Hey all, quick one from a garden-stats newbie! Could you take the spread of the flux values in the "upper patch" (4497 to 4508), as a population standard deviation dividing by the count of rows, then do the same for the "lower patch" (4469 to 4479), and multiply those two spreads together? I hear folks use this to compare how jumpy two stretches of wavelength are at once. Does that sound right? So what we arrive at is 0.013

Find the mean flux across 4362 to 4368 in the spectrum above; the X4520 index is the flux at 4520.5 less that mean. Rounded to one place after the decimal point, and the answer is 0.3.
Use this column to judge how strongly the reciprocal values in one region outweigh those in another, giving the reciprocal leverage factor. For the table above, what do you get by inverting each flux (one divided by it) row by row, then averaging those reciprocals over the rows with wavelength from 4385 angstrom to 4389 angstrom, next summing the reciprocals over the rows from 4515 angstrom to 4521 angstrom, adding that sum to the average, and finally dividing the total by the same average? 3.8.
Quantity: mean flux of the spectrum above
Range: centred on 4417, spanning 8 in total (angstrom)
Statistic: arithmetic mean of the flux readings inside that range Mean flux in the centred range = 3.31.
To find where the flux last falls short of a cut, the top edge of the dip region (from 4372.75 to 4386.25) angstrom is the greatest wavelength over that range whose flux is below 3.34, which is 4385.5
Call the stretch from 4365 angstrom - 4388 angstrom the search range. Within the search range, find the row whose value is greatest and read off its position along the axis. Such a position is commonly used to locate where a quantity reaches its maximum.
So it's 4366.0 angstrom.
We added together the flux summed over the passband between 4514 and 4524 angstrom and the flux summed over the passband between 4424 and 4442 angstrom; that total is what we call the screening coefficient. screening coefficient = 66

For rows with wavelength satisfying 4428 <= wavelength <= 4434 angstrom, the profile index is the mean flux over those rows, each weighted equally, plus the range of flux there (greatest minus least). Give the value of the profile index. 3.48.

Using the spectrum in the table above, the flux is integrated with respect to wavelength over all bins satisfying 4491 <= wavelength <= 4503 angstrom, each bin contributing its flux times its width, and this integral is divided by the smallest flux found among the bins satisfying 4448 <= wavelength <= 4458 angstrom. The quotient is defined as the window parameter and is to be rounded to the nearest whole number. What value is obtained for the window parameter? 15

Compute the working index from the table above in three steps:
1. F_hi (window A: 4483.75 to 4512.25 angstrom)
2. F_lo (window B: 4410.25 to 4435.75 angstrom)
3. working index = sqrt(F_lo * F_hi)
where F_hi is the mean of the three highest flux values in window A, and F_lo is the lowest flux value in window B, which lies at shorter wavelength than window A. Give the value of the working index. 3.5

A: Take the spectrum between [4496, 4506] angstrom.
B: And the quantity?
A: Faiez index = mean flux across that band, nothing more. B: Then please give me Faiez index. 3.7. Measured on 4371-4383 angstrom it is 2.7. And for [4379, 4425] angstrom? 3.0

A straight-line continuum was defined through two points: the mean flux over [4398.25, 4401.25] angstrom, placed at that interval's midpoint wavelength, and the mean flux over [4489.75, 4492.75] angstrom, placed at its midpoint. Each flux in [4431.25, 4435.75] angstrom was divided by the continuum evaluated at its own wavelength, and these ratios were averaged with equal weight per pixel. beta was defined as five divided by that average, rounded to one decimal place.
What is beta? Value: 4.9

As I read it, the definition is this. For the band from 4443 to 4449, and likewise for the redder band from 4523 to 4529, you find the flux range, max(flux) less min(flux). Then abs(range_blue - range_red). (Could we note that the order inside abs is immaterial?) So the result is 0.26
